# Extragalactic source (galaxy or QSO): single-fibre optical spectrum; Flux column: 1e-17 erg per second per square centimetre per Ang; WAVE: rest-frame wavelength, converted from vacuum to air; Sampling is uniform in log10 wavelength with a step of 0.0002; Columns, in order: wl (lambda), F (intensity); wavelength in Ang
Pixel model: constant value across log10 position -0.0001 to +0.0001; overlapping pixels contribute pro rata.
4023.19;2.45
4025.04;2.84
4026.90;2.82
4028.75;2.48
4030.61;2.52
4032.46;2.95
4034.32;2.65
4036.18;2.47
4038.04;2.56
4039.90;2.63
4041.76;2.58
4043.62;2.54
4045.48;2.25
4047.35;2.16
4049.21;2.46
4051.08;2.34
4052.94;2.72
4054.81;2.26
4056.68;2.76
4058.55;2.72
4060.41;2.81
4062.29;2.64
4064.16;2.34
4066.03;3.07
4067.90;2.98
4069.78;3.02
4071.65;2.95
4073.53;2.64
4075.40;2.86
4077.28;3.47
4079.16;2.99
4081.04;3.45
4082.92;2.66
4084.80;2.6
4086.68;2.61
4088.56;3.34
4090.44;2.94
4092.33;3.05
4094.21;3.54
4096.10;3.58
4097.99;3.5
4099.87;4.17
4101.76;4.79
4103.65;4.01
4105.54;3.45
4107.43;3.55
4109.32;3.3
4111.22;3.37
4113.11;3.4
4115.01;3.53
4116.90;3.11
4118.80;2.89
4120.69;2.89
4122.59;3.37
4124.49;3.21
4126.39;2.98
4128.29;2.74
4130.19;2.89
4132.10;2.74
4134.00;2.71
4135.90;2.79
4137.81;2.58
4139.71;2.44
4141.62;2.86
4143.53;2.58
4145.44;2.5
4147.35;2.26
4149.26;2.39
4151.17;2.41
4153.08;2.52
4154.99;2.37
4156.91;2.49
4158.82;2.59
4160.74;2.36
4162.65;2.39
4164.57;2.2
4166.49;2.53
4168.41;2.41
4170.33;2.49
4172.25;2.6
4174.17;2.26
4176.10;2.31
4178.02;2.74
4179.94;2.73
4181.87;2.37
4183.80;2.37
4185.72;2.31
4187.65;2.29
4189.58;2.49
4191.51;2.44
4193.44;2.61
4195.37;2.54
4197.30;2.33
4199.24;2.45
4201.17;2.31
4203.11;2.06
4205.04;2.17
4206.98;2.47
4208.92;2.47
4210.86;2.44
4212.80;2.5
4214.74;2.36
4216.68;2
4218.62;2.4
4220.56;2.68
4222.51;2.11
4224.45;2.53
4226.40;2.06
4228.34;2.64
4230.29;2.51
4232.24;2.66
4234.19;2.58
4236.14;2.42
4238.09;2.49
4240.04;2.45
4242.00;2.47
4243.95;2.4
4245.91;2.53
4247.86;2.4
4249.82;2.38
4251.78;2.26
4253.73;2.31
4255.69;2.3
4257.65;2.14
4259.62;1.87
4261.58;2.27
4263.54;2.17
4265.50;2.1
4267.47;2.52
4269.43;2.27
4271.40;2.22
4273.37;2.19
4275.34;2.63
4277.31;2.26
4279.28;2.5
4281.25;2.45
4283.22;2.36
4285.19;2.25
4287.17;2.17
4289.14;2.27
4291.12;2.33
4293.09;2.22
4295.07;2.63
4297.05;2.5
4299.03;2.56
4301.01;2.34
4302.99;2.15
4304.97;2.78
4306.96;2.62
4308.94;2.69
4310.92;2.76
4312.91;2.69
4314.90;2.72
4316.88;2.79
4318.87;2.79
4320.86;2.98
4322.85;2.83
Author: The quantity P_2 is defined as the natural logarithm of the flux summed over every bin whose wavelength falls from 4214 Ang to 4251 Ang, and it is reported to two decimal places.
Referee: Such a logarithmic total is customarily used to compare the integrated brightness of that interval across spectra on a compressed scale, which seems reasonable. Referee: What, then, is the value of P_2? 3.83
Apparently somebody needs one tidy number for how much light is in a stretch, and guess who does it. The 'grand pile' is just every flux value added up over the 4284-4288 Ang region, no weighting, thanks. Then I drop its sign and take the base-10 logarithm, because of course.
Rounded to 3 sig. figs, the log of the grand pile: 0.645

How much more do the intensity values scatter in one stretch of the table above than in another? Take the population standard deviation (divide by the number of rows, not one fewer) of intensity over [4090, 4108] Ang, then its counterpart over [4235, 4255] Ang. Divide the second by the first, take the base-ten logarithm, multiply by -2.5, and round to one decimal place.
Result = 2.1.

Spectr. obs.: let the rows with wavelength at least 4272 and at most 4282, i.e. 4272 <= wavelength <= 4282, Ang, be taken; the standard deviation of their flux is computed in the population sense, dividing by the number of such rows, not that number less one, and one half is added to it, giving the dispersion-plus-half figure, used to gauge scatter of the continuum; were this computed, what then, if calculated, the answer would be 0.66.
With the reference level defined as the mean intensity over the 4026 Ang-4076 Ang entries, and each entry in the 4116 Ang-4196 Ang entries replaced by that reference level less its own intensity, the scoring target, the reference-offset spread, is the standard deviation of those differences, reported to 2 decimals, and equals 0.27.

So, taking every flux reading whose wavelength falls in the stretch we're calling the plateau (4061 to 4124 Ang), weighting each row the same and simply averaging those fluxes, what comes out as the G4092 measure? 3.21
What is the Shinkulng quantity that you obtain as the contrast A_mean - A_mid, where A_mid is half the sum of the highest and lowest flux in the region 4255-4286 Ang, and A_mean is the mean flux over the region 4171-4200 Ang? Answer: 0.21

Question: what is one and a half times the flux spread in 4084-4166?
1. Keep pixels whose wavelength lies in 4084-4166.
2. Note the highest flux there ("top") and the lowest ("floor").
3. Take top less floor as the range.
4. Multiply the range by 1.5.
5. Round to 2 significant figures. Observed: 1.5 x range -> 3.9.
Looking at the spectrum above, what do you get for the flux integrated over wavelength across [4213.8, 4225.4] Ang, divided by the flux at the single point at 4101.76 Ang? 5.7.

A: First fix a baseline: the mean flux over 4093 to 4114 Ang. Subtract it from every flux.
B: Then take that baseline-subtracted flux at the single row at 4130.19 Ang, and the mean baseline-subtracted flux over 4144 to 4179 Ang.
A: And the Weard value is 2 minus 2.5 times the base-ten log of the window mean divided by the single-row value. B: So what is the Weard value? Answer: 1.51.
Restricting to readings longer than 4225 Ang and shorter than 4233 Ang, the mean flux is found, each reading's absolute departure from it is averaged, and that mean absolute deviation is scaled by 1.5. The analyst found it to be 0.31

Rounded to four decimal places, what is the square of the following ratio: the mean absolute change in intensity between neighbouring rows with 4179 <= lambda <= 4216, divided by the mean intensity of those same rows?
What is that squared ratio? 0.0028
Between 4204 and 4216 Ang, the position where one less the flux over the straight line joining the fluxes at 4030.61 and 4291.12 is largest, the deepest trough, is 4205.04 Ang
